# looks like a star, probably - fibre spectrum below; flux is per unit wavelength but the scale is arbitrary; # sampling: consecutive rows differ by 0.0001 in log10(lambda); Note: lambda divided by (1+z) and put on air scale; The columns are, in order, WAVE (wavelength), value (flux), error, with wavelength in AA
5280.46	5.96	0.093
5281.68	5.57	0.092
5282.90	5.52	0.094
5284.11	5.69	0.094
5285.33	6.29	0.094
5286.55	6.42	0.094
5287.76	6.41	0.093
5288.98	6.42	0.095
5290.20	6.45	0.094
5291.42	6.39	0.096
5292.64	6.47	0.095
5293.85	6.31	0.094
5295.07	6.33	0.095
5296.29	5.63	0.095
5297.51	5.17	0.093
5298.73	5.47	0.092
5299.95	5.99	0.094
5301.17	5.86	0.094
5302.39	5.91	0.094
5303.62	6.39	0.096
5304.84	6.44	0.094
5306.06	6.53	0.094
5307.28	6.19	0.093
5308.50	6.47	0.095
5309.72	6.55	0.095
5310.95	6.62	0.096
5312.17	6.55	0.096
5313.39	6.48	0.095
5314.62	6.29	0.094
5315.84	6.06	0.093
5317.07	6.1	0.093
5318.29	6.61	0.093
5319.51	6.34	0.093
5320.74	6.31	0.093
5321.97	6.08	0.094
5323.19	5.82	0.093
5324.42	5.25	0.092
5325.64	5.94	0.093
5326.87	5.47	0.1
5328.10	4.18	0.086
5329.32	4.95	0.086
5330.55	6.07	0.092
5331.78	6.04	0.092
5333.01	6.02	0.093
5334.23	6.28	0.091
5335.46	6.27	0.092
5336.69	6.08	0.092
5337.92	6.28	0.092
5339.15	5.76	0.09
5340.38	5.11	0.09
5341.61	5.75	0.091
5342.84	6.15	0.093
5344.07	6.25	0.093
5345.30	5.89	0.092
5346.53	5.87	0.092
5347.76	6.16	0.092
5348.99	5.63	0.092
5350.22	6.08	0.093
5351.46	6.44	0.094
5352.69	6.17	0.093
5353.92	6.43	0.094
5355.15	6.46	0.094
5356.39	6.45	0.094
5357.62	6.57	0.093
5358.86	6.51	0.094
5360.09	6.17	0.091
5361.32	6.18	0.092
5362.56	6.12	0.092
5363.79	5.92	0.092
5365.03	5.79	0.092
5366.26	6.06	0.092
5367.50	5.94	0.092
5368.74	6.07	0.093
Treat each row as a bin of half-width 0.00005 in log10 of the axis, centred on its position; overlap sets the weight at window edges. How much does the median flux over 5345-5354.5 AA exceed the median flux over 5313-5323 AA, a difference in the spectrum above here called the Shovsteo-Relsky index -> -0.18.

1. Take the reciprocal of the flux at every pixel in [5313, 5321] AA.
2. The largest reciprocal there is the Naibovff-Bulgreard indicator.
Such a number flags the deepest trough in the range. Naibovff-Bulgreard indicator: 0.165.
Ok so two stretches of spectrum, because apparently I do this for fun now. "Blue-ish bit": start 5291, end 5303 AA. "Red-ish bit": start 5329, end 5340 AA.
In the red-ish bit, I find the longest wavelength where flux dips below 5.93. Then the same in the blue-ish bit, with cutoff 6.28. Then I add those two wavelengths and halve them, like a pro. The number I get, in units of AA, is 5320.8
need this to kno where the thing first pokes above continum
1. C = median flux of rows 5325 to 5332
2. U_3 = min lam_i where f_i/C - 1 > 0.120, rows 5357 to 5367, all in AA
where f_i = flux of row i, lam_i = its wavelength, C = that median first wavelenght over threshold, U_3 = 5357.62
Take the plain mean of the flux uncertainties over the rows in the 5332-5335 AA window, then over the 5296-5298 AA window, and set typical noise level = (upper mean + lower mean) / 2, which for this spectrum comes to 0.0930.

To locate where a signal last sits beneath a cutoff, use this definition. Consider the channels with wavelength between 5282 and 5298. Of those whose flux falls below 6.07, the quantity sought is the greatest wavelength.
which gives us 5297.51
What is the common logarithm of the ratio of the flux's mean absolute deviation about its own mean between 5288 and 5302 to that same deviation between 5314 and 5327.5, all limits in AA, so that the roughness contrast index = 0.11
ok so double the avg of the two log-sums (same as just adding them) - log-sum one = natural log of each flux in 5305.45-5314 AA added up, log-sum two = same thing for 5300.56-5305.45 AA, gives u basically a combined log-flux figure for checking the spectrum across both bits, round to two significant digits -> 20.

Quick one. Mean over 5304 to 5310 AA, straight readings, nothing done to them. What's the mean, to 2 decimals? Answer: 6.44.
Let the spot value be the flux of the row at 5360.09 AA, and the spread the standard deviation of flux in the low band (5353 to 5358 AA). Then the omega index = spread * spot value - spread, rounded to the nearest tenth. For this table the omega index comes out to 0.3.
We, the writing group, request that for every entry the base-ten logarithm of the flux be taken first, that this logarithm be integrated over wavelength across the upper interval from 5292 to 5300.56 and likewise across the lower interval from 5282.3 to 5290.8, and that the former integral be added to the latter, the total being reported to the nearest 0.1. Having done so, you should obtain 13.3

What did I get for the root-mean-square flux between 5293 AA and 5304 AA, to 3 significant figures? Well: 5.91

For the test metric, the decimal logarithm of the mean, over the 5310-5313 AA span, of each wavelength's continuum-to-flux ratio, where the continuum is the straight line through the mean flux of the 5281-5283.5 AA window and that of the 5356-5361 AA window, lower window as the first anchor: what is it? -0.049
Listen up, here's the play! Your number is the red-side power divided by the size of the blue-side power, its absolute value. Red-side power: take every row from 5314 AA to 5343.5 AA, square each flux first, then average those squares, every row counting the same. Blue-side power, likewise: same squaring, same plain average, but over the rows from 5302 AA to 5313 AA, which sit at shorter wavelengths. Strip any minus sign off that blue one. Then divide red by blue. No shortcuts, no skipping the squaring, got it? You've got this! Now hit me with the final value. 0.85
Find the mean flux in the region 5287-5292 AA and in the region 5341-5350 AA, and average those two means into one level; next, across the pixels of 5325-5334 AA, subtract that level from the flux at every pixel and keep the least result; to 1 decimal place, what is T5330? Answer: -2.0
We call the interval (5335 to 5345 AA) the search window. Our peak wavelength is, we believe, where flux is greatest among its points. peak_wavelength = 5337.92 AA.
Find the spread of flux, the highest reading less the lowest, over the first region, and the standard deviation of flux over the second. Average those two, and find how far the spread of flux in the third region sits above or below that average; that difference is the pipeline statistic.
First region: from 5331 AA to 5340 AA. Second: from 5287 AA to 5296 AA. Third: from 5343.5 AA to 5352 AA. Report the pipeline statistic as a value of 0.52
